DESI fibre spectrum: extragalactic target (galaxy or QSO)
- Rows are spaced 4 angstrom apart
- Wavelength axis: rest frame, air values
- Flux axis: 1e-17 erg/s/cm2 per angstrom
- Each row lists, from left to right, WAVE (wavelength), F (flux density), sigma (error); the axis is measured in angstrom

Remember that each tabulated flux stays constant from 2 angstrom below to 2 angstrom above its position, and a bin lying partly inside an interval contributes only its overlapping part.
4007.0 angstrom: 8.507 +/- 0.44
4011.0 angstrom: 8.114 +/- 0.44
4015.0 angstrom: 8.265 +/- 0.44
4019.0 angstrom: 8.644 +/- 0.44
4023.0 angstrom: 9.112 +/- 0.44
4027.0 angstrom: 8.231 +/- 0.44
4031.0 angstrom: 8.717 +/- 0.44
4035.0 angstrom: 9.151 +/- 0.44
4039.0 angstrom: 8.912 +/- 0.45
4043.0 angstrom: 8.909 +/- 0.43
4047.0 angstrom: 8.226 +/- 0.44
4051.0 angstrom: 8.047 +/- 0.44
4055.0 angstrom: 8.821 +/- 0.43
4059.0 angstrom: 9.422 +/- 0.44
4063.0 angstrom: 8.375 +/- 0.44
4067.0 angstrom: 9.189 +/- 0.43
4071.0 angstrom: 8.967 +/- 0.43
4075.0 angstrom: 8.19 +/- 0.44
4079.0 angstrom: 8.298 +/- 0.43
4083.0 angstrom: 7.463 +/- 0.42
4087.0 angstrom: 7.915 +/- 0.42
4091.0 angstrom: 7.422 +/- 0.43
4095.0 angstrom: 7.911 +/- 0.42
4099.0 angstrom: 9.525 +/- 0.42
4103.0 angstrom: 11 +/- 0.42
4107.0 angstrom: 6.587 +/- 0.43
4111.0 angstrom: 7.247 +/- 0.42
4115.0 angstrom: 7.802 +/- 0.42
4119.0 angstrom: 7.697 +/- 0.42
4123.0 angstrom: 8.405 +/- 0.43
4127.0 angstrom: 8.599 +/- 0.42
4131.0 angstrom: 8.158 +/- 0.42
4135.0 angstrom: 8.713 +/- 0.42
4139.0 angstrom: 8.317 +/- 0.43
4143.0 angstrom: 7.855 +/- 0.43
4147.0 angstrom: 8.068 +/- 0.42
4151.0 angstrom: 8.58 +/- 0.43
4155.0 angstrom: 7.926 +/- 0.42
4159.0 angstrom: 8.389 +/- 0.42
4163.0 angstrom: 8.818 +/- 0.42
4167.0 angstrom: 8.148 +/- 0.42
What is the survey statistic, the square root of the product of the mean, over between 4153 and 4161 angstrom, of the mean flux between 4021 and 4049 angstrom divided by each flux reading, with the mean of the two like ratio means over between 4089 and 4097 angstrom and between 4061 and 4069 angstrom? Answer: 1.07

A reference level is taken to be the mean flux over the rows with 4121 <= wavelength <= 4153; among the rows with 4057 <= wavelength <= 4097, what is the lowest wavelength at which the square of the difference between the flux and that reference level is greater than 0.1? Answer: 4059.0 angstrom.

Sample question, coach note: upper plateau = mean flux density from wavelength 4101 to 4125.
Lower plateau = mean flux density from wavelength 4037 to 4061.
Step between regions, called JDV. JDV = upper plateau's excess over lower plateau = -0.6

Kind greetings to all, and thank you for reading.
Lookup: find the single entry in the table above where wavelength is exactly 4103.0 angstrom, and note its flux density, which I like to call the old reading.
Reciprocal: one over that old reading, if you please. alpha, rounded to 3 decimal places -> 0.091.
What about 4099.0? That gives 0.105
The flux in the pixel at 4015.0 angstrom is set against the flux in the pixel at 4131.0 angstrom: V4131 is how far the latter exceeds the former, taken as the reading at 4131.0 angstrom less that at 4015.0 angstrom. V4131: -0.1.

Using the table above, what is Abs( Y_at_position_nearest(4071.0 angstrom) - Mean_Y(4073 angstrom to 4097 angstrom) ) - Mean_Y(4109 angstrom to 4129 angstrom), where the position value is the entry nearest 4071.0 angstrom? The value -6.85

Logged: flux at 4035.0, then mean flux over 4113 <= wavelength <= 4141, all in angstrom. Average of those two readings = 8.70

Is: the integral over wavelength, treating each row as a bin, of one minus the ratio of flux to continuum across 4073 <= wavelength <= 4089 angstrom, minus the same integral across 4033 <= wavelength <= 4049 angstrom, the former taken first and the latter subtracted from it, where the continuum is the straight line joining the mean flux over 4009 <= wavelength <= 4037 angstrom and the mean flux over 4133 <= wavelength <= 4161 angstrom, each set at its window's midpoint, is 1.4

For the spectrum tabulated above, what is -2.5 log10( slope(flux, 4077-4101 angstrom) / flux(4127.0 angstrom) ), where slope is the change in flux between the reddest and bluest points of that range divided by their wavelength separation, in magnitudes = 5.4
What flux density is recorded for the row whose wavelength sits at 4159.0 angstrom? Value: 8.389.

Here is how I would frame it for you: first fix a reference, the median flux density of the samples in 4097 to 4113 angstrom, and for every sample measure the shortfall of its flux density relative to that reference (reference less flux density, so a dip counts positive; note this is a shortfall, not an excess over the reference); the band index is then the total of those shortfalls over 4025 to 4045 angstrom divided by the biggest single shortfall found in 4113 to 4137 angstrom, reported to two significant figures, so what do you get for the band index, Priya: -2.9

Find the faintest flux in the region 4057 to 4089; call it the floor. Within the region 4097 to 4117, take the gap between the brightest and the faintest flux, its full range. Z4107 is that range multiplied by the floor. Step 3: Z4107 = 33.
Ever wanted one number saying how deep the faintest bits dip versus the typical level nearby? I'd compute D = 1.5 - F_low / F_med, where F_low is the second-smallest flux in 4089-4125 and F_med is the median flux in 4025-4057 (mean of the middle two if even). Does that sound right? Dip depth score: 0.67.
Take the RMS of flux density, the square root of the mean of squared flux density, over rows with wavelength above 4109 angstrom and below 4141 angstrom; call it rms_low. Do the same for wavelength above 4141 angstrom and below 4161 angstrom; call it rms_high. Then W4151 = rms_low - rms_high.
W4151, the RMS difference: 0.0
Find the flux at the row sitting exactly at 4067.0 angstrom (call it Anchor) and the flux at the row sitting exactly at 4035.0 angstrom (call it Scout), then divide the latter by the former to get 1.00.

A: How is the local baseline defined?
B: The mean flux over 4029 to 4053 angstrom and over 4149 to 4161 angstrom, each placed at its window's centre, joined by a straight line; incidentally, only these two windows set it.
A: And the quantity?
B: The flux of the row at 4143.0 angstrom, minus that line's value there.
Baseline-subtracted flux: -0.48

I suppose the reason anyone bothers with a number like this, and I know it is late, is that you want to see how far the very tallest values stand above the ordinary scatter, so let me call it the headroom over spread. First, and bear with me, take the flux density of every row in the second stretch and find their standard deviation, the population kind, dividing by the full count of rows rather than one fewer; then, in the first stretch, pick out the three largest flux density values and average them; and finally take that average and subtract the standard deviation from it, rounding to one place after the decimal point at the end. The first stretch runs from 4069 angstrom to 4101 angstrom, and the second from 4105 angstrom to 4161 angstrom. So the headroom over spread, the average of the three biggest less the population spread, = 8.4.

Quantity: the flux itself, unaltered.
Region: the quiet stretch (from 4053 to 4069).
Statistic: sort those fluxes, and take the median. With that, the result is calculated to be 9.0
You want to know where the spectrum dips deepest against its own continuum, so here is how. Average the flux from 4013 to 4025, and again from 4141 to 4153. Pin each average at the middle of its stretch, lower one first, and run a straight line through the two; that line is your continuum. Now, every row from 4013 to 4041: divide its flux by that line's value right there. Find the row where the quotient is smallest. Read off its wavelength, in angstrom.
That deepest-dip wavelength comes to 4015.0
